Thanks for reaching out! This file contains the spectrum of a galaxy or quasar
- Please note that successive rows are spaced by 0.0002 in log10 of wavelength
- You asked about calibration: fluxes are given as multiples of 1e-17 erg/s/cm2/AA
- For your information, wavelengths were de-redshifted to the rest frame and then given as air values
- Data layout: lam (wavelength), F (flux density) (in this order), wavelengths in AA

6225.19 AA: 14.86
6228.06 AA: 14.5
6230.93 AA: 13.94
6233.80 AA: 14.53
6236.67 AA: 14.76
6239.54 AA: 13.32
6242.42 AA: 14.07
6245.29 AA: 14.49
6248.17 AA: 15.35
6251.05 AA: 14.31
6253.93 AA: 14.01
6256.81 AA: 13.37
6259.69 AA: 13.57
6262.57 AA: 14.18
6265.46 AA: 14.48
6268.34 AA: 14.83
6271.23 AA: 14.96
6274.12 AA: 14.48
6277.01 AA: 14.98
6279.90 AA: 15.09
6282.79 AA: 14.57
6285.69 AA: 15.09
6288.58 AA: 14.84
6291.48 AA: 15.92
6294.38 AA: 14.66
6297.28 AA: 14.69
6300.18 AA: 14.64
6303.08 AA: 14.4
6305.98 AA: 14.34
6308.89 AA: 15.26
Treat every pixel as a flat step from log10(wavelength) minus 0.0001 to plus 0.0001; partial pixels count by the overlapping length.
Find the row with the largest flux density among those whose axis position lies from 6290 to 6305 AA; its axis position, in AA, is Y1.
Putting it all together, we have 6291.48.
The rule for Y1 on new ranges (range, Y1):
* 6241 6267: 6248.17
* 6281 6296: 6291.48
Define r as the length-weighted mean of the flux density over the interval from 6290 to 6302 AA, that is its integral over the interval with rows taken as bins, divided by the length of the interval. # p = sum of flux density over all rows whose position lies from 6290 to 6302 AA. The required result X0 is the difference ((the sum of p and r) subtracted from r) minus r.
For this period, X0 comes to -75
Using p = 59.9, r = 15.0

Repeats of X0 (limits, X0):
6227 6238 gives -72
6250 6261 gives -69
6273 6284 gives -74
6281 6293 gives -76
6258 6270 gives -71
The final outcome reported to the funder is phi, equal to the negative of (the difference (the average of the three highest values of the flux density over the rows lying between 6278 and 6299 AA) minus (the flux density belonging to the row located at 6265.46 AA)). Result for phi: -0.9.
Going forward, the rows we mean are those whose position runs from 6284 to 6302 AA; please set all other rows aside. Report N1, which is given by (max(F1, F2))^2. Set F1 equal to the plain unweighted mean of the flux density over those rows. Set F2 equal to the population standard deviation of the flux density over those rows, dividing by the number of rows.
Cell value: 224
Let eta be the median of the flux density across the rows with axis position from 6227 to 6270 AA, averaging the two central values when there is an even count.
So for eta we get 14.3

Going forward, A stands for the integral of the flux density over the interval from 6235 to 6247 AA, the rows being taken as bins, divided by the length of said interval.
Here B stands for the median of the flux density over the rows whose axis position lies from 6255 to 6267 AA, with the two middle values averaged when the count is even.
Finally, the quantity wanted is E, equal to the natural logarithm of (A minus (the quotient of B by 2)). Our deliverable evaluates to 1.98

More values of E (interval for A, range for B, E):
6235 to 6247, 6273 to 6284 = 1.92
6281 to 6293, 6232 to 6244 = 2.07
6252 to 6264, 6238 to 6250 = 1.90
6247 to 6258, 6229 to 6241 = 1.96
